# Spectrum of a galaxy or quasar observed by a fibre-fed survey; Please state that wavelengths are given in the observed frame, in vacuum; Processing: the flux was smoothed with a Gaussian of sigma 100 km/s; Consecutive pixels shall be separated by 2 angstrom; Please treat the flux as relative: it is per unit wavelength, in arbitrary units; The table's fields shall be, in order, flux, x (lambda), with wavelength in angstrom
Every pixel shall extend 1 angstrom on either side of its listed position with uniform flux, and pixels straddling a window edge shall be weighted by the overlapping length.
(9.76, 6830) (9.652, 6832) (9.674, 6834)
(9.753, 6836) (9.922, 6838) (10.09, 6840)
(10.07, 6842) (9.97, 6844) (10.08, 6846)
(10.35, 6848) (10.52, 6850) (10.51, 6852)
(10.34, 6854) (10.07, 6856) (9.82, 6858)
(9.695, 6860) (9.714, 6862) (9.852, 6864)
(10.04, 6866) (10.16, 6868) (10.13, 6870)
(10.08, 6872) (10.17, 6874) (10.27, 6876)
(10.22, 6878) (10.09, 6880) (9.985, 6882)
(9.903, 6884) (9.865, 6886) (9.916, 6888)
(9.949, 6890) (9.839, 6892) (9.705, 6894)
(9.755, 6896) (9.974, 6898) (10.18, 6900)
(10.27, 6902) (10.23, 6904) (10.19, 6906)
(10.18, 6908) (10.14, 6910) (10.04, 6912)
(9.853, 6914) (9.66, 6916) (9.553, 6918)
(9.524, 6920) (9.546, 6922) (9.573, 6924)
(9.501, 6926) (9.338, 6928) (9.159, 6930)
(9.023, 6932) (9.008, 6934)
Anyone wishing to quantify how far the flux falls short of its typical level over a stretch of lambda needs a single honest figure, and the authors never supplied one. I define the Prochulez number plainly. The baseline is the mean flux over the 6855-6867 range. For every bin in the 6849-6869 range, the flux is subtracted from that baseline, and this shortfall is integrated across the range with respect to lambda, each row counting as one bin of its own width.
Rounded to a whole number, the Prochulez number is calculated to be -4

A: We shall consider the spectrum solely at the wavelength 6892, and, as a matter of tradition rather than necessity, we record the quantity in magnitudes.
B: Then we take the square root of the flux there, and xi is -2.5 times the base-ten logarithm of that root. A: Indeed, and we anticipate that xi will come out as -1.24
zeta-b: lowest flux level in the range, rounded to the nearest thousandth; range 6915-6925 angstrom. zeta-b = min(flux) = 9.524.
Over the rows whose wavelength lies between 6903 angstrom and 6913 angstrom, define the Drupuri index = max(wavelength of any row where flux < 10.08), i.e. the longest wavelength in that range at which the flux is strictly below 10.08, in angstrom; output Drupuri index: 6912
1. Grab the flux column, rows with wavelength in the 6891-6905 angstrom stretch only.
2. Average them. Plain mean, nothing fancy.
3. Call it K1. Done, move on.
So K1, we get 10.0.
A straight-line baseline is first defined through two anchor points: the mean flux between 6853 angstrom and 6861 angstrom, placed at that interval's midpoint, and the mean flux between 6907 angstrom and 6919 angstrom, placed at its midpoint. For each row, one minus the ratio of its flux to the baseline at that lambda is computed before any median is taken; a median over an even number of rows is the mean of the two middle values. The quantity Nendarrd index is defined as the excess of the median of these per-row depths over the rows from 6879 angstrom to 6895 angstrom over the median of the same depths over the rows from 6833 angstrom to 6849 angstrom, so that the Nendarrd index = 0.01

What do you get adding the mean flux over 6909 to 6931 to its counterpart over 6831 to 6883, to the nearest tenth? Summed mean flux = 19.7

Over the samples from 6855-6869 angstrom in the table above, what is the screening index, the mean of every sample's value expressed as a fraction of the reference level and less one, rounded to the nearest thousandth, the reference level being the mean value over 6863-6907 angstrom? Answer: -0.013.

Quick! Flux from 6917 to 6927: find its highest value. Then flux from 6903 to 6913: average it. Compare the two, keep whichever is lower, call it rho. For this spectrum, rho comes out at 9.57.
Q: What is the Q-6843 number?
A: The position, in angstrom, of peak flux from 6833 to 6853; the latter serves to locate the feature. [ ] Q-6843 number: 6850 angstrom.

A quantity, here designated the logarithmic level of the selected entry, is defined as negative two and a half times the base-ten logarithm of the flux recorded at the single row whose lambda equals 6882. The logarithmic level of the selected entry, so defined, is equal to -2.50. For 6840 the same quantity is -2.51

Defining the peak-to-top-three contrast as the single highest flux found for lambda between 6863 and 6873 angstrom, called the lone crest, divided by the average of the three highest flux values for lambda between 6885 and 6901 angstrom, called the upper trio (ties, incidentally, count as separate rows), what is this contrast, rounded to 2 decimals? 1.01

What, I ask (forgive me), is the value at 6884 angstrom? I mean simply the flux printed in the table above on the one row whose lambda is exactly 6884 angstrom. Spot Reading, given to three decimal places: 9.903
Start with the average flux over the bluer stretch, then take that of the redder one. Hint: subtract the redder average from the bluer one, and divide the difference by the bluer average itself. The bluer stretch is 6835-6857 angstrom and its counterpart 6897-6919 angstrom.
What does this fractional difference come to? 0.013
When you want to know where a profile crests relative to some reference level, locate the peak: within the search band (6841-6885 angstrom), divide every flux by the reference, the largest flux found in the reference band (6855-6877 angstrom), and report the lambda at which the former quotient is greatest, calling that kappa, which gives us 6850 angstrom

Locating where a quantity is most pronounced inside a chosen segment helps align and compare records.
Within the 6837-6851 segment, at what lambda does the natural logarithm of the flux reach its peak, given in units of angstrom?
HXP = 6850 angstrom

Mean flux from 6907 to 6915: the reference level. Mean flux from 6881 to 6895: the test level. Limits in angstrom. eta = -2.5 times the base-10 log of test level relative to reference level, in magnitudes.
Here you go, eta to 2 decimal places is 0.02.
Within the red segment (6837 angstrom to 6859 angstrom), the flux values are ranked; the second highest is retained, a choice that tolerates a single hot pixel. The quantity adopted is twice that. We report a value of 21.0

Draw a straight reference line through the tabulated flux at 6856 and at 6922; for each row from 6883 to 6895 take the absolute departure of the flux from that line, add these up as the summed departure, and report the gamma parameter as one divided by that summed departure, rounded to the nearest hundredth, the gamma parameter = 2.19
